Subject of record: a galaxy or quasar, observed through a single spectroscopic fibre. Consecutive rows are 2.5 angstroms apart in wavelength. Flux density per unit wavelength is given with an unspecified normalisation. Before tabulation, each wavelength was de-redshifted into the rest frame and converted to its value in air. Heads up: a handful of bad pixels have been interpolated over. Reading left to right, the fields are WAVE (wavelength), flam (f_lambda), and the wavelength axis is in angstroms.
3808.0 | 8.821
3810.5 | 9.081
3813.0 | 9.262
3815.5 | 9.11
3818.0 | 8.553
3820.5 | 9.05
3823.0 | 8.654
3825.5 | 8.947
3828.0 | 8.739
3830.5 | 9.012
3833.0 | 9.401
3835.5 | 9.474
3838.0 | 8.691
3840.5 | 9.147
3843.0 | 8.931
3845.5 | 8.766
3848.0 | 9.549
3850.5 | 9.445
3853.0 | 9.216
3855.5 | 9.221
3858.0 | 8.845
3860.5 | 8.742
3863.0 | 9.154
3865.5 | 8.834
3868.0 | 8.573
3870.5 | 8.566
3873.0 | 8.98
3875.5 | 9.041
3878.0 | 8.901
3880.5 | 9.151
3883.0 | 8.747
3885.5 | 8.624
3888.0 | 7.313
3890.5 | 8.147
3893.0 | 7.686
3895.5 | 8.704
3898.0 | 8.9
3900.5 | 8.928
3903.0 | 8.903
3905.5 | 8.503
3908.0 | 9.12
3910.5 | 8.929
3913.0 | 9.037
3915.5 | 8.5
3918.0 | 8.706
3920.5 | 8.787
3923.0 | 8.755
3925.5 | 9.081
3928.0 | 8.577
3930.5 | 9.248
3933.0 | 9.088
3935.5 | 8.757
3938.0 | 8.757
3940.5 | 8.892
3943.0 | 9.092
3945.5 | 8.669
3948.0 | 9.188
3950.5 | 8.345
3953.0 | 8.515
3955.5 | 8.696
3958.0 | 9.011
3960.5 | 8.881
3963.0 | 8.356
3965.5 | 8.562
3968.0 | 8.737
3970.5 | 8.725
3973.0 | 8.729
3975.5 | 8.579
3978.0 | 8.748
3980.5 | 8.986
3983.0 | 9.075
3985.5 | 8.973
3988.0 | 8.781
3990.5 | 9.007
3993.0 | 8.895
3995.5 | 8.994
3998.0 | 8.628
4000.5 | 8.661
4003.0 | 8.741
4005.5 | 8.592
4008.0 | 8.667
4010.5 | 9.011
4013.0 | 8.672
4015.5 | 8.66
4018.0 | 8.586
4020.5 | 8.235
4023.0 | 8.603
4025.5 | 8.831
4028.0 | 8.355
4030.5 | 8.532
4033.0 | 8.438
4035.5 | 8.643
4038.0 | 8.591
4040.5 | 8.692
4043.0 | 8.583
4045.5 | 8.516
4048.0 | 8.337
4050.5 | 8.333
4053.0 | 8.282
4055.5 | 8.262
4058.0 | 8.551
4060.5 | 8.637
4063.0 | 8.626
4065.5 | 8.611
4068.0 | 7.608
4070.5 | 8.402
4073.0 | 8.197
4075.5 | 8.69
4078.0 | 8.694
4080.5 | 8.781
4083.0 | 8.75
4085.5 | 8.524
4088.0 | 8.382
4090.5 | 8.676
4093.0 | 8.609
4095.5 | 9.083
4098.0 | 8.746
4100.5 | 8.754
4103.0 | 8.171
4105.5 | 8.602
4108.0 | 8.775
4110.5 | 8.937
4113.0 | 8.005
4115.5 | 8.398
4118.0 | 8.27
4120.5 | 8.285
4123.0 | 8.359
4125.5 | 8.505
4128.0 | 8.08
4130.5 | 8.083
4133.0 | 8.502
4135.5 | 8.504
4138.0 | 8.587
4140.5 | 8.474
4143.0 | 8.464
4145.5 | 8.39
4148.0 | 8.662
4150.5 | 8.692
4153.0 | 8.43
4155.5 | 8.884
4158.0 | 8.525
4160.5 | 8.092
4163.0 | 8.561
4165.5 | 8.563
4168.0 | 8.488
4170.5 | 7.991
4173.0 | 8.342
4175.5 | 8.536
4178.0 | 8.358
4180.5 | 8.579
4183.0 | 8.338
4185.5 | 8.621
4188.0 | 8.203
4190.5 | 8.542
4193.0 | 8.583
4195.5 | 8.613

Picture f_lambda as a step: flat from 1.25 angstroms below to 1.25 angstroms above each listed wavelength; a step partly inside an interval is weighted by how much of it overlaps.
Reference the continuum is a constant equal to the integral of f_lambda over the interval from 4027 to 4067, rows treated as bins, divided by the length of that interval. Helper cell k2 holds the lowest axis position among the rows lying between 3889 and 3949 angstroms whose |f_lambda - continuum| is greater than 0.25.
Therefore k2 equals 3890.5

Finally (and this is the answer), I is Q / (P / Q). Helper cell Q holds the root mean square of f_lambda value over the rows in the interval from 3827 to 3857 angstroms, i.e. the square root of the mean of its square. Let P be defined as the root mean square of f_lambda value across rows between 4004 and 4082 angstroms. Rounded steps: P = 8.53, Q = 9.1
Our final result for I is 9.8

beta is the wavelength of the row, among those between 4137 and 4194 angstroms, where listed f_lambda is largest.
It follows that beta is 4155.5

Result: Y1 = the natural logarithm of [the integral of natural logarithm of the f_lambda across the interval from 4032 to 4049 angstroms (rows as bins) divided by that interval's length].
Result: 0.763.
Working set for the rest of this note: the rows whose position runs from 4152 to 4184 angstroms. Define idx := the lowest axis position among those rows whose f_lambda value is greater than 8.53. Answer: 4155.5 angstroms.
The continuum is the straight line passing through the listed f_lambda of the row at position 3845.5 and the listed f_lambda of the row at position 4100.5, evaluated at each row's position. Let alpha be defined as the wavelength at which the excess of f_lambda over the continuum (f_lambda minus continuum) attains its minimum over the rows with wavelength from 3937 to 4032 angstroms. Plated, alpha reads 4020.5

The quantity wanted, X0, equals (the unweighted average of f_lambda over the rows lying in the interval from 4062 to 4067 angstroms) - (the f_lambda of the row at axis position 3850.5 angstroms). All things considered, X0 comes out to -0.83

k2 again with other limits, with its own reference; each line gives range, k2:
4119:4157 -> 4128.0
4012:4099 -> 4020.5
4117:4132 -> 4128.0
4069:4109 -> 4073.0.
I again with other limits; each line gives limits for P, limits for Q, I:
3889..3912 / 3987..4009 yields 8.9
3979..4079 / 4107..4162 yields 8.3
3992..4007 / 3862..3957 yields 8.8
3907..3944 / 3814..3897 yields 8.8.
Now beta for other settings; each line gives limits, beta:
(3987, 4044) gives 4010.5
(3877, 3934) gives 3930.5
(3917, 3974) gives 3930.5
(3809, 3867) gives 3848.0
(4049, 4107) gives 4095.5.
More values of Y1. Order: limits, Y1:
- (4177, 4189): 0.757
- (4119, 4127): 0.754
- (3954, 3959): 0.778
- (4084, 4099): 0.770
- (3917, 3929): 0.776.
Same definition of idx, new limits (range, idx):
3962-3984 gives 3965.5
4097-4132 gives 4098.0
